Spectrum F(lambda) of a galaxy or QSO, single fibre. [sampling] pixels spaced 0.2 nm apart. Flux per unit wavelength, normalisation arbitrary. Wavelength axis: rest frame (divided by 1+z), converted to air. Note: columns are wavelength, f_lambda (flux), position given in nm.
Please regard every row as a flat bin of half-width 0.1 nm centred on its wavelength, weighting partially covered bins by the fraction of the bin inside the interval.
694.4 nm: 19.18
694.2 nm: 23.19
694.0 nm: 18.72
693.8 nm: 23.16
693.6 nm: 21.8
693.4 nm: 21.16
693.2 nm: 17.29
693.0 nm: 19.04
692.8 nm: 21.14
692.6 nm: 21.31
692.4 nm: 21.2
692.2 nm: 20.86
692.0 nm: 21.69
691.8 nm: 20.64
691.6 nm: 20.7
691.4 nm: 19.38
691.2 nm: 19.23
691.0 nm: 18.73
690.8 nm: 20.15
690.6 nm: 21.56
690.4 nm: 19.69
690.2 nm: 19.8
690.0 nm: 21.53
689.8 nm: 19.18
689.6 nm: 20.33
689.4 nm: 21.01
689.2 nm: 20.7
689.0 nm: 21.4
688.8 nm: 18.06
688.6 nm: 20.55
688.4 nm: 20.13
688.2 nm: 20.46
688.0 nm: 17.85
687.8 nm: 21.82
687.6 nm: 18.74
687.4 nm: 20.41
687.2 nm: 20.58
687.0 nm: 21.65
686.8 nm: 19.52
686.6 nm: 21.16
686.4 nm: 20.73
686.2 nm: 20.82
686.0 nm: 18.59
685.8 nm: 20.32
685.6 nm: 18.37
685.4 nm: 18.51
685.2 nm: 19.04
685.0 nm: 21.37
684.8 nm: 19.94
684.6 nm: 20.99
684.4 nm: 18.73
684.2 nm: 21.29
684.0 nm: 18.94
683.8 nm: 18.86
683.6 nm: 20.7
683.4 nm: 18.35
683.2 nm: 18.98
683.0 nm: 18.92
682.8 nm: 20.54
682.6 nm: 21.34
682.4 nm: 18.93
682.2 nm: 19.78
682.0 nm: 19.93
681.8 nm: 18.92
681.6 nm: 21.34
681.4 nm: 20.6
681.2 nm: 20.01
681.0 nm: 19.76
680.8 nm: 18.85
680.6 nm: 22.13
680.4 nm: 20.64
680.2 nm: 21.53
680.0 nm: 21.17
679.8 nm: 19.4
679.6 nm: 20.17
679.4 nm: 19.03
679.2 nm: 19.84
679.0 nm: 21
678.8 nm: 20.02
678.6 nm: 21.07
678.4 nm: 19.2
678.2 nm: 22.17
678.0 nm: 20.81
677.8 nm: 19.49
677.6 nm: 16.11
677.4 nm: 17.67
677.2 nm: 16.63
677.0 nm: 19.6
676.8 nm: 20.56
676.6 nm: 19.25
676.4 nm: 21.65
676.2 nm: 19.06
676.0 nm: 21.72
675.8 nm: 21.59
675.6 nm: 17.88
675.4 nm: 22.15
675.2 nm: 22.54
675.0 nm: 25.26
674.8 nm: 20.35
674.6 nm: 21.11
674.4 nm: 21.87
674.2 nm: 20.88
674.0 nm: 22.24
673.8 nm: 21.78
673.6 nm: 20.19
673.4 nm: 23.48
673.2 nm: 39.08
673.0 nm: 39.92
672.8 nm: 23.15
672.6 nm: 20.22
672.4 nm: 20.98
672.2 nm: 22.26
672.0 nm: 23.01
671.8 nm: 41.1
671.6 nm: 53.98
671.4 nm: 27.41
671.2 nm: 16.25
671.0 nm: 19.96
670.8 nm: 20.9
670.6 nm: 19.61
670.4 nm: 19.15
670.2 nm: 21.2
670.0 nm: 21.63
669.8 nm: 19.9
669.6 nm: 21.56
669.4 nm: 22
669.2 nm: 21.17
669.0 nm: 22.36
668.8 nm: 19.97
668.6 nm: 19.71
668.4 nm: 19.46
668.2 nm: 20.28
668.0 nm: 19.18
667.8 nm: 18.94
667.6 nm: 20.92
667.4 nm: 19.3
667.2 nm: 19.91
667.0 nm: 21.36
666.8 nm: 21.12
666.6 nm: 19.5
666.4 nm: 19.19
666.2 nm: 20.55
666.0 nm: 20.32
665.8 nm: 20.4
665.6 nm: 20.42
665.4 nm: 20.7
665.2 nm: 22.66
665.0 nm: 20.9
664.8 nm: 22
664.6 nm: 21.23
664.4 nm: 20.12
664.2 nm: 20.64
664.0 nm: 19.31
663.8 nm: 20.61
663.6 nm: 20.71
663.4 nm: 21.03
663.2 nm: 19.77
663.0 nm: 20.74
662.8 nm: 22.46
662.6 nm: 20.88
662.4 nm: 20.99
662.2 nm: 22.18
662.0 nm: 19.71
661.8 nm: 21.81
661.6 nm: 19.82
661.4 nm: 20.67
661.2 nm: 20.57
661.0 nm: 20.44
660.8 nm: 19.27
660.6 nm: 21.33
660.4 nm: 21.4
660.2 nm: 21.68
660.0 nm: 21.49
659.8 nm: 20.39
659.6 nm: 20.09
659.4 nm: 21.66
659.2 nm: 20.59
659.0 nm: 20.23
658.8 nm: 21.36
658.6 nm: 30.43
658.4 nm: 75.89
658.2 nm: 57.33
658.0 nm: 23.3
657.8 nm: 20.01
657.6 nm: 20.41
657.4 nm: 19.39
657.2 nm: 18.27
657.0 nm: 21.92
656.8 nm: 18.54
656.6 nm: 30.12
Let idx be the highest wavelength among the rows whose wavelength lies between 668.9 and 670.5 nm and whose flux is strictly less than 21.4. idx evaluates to 670.4 nm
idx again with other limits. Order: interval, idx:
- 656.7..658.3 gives 657.8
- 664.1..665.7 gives 665.6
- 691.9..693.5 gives 693.4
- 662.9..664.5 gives 664.4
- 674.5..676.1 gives 675.6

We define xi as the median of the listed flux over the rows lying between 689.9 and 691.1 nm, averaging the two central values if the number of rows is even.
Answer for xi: 20.0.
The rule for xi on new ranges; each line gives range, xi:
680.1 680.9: 21.1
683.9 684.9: 19.9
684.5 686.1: 19.5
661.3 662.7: 20.9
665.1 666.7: 20.4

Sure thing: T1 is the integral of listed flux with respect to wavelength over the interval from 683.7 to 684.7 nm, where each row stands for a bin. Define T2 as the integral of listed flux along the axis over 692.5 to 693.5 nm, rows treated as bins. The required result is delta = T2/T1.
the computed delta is 1.01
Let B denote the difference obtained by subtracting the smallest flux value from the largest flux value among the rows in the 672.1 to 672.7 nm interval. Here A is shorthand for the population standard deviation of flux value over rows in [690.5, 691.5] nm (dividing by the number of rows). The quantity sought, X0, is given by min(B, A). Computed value 0.99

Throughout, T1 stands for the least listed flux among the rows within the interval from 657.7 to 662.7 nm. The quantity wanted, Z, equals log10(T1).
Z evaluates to 1.28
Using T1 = 19.27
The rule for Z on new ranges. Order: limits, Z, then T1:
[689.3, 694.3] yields 1.24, 17.29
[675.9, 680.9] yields 1.21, 16.11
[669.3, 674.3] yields 1.21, 16.25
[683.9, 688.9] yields 1.25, 17.85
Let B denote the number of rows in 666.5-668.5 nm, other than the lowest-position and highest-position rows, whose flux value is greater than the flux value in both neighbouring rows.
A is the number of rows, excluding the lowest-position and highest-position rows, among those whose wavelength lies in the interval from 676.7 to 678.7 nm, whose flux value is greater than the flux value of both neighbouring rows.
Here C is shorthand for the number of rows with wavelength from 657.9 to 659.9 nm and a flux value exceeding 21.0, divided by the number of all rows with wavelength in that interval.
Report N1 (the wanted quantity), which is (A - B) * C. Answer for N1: -0.60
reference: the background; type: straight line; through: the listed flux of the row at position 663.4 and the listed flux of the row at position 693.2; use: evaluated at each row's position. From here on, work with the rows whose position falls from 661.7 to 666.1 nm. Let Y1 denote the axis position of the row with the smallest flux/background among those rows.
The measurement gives 664.0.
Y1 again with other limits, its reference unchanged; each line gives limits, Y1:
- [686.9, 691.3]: 688.0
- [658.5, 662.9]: 660.8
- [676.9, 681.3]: 677.6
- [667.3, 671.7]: 671.2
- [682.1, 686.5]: 683.4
